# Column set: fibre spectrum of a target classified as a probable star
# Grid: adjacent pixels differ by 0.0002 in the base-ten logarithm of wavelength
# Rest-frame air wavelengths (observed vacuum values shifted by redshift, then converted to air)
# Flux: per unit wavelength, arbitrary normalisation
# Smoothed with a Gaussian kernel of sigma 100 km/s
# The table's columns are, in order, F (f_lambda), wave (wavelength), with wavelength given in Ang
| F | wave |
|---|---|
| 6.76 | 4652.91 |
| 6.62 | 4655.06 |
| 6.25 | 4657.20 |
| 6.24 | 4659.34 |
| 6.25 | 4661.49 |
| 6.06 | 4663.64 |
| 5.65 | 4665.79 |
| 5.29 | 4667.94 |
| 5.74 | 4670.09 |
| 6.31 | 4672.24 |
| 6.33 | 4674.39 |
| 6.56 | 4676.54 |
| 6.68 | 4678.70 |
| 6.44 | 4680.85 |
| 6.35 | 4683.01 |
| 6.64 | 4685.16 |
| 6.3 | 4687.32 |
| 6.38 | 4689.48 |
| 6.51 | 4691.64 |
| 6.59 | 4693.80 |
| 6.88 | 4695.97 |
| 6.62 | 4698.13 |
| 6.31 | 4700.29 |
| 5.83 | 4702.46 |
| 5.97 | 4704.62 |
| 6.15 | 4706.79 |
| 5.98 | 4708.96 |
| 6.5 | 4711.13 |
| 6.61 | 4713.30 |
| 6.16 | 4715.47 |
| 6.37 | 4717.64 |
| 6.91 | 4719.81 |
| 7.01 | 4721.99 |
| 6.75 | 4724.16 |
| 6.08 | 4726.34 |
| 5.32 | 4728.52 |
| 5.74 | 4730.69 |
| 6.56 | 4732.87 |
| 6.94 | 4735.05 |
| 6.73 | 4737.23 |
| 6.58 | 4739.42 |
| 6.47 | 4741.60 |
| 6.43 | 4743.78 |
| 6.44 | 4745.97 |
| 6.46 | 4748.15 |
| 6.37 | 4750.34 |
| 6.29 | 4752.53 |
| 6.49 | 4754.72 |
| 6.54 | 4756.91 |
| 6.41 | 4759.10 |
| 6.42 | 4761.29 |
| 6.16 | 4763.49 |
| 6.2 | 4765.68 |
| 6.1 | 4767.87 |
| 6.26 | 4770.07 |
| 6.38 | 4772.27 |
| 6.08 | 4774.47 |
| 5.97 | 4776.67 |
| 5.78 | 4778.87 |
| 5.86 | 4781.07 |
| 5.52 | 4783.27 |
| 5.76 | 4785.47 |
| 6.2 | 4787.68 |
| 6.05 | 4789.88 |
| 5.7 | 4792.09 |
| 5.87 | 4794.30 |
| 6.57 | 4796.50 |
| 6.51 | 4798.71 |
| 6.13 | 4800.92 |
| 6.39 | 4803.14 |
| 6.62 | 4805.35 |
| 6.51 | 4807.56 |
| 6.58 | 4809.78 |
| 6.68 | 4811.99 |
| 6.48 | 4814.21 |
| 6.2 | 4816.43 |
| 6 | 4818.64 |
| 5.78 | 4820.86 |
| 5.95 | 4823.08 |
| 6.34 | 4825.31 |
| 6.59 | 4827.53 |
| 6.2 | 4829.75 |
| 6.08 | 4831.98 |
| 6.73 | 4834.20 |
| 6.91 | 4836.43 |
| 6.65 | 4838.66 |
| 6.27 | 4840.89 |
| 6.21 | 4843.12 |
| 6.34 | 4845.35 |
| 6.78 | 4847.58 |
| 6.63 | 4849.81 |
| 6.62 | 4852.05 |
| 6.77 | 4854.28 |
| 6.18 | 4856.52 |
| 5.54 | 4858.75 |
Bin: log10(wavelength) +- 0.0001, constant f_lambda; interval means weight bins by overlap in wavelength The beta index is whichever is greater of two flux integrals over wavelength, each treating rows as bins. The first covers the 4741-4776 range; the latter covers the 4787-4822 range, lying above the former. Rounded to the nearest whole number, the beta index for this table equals 222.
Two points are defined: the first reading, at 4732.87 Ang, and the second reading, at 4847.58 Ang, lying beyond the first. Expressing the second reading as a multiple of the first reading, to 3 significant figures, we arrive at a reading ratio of 1.03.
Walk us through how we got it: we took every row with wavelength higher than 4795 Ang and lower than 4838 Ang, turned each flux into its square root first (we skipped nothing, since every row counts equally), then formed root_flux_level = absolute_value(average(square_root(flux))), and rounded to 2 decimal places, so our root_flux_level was 2.53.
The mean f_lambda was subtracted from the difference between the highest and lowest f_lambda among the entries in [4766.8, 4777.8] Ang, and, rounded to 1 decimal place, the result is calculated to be -5.7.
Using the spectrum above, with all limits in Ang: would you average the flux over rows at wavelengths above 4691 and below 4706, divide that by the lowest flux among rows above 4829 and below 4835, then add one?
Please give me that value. 2.05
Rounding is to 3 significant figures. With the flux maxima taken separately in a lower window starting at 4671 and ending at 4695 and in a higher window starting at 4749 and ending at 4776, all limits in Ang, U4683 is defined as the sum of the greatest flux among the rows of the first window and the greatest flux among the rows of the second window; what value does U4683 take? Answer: 13.2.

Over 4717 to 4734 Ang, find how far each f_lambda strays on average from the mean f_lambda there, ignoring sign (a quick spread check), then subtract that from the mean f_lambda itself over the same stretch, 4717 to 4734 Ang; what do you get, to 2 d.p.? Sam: 5.87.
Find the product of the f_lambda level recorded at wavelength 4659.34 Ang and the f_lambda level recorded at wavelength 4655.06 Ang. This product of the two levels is 41.3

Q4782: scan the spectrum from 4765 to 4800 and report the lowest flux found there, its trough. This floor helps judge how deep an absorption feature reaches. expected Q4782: 5.52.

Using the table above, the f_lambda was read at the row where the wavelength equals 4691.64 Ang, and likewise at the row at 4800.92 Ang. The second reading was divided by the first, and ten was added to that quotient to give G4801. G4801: 10.9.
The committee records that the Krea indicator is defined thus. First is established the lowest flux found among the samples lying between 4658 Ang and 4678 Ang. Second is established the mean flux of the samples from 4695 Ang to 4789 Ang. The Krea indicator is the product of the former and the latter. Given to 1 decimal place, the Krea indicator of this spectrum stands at 33.3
